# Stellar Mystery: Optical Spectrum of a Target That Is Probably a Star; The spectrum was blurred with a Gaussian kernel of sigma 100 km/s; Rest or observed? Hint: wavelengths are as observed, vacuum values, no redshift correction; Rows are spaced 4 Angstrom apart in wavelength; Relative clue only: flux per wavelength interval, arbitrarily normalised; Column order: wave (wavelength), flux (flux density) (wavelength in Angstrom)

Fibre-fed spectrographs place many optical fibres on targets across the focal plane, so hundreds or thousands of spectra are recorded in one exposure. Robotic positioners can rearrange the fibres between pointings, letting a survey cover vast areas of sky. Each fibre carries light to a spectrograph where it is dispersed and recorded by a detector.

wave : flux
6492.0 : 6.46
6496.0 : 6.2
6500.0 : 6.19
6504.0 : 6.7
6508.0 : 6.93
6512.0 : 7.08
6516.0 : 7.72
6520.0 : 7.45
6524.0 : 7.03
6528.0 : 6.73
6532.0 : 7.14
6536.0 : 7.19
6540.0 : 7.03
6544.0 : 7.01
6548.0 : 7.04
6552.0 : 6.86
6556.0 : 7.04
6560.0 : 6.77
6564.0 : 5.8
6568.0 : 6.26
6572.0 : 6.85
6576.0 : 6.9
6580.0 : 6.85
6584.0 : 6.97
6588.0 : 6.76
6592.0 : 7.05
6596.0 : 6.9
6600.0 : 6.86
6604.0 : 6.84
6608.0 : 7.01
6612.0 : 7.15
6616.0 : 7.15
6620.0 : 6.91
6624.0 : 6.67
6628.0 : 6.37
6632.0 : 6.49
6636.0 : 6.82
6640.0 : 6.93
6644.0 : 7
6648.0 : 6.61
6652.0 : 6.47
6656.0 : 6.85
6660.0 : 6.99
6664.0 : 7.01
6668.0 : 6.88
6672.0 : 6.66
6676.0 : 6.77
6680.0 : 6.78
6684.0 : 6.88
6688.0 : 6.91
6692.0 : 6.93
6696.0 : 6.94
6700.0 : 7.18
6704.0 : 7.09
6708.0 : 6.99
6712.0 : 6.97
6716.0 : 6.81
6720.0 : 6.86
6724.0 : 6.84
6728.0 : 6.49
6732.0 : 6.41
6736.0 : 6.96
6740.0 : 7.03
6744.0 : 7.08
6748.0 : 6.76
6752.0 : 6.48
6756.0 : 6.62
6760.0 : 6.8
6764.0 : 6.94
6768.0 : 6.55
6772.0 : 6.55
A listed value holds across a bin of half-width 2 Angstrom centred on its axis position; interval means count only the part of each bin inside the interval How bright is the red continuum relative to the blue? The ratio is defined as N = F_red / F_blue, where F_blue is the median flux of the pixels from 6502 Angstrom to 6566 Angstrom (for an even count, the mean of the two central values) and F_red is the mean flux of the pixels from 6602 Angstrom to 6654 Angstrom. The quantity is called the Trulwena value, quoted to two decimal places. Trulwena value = 0.97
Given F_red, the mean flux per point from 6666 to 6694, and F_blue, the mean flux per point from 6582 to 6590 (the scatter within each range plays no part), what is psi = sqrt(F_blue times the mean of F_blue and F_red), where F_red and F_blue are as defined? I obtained 6.86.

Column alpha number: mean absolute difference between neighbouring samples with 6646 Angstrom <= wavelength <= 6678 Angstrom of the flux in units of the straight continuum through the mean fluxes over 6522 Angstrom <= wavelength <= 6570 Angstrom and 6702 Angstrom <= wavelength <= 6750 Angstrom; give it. 0.024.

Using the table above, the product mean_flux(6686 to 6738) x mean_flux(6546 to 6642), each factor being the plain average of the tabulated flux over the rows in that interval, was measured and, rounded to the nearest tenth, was 46.8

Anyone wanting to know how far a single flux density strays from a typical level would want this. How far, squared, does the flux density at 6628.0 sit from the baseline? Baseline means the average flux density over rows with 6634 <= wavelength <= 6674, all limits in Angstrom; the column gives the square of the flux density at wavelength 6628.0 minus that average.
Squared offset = 0.204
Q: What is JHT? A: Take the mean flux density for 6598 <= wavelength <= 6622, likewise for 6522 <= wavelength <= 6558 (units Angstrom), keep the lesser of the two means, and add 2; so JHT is 8.99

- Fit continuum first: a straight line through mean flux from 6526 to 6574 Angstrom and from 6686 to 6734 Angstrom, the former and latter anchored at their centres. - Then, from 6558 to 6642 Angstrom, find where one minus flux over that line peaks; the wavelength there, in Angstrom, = 6564.0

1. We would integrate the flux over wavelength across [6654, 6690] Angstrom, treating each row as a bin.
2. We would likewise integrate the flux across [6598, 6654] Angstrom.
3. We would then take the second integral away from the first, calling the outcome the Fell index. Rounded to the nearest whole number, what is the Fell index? -134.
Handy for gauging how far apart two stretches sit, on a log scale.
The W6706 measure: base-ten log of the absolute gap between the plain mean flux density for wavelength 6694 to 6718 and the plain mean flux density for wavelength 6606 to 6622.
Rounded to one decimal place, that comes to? -1.2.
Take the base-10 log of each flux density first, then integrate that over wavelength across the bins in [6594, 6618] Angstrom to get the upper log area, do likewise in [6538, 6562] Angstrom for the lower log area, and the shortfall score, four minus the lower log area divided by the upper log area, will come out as 3.00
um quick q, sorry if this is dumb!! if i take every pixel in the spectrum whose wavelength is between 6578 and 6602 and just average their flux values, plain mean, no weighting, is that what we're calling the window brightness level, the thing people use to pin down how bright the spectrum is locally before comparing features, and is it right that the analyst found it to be 6.90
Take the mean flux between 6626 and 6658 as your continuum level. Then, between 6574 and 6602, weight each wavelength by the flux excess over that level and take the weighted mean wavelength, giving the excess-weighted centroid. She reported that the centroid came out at 6588.2 Angstrom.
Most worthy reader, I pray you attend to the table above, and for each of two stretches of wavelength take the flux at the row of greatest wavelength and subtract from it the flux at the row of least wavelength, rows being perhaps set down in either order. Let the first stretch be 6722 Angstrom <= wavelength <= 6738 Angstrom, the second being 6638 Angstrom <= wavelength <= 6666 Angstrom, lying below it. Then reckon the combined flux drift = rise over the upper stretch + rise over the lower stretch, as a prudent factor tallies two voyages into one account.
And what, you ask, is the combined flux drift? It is 0.20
